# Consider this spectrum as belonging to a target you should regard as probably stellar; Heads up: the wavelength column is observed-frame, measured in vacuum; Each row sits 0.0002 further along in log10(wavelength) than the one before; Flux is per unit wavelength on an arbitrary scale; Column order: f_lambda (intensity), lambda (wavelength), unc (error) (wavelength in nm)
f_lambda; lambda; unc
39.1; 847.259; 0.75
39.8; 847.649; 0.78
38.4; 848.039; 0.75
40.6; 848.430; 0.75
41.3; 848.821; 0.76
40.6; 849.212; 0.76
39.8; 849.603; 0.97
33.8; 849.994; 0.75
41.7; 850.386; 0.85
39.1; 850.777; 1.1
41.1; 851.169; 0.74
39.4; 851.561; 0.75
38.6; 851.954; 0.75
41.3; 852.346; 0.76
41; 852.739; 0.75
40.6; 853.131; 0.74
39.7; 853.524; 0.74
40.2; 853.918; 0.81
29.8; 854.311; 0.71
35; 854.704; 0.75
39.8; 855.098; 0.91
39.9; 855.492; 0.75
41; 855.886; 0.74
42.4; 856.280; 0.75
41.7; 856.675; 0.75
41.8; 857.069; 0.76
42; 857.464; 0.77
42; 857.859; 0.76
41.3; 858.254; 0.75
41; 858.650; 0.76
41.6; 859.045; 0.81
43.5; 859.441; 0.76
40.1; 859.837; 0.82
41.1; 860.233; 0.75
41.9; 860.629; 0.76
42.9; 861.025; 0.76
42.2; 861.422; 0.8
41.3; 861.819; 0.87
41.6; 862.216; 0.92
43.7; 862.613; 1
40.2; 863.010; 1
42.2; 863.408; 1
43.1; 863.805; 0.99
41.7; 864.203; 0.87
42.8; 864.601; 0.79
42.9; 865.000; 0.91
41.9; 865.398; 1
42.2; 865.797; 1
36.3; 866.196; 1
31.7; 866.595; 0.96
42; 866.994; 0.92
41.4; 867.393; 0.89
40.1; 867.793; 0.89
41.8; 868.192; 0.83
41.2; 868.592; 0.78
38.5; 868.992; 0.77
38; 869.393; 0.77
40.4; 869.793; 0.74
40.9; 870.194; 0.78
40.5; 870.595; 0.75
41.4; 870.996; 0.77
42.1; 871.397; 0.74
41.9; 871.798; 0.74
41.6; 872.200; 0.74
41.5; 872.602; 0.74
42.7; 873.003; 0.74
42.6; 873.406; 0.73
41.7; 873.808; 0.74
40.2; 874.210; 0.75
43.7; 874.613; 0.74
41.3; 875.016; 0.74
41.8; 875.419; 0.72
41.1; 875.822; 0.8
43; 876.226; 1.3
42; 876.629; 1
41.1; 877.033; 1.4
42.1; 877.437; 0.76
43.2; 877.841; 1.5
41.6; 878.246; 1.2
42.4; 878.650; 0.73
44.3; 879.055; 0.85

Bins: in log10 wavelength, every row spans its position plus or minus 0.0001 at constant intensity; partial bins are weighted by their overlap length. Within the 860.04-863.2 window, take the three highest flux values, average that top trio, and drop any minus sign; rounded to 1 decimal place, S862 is 42.9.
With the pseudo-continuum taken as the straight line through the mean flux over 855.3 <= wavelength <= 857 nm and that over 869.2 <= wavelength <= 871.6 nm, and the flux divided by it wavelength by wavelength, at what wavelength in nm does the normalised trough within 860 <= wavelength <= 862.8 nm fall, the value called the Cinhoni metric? 860.233 nm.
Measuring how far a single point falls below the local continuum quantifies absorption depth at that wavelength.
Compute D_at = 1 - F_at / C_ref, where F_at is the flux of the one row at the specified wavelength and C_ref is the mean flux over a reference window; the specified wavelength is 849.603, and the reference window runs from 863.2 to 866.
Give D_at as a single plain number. 0.061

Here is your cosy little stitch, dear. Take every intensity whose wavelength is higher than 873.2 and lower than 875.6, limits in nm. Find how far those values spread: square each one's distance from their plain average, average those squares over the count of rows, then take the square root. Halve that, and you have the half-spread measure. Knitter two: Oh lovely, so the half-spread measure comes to 0.54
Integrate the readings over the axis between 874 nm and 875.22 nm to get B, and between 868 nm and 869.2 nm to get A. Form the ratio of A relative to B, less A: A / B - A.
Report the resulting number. -47.6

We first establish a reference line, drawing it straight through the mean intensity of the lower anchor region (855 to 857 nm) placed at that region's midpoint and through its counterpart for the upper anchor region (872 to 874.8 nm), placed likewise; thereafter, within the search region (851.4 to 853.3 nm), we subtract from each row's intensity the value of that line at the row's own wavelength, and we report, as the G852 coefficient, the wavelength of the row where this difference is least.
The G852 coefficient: 851.954 nm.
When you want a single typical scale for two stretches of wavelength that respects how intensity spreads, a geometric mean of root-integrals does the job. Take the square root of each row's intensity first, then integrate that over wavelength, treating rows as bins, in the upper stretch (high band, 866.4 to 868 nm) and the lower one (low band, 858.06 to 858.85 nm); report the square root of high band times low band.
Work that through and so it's 7.1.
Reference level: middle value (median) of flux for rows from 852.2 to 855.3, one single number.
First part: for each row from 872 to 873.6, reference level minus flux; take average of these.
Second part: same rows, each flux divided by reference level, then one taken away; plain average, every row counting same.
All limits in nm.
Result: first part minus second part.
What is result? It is -2.2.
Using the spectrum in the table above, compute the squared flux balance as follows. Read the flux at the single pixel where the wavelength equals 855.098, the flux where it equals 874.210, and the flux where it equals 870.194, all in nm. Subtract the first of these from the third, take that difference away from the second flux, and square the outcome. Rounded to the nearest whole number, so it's 1529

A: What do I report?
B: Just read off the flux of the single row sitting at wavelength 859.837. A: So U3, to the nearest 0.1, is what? 40.1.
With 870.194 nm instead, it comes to 40.9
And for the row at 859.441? 43.5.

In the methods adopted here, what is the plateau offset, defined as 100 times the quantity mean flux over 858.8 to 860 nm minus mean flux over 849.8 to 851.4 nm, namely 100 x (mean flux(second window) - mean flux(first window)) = 281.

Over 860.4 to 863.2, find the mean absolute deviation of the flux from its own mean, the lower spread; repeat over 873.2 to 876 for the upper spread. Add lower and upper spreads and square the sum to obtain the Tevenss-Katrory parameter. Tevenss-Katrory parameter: 2.6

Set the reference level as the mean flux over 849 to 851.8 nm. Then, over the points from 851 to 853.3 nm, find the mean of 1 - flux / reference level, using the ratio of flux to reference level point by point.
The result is -0.025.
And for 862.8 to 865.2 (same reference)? -0.071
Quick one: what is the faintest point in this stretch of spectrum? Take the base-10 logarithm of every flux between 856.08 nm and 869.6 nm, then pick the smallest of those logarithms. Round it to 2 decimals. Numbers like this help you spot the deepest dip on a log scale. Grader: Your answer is 1.50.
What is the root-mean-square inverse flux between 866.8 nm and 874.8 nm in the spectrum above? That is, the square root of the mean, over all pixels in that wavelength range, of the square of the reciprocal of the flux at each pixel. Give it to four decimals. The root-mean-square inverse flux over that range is 0.0243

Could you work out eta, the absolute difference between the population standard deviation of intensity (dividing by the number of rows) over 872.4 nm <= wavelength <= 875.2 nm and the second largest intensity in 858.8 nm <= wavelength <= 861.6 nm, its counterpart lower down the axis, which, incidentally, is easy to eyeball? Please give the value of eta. 41.8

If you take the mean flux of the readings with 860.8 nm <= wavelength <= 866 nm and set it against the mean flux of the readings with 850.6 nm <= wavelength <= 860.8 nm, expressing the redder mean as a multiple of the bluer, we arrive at 1.05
